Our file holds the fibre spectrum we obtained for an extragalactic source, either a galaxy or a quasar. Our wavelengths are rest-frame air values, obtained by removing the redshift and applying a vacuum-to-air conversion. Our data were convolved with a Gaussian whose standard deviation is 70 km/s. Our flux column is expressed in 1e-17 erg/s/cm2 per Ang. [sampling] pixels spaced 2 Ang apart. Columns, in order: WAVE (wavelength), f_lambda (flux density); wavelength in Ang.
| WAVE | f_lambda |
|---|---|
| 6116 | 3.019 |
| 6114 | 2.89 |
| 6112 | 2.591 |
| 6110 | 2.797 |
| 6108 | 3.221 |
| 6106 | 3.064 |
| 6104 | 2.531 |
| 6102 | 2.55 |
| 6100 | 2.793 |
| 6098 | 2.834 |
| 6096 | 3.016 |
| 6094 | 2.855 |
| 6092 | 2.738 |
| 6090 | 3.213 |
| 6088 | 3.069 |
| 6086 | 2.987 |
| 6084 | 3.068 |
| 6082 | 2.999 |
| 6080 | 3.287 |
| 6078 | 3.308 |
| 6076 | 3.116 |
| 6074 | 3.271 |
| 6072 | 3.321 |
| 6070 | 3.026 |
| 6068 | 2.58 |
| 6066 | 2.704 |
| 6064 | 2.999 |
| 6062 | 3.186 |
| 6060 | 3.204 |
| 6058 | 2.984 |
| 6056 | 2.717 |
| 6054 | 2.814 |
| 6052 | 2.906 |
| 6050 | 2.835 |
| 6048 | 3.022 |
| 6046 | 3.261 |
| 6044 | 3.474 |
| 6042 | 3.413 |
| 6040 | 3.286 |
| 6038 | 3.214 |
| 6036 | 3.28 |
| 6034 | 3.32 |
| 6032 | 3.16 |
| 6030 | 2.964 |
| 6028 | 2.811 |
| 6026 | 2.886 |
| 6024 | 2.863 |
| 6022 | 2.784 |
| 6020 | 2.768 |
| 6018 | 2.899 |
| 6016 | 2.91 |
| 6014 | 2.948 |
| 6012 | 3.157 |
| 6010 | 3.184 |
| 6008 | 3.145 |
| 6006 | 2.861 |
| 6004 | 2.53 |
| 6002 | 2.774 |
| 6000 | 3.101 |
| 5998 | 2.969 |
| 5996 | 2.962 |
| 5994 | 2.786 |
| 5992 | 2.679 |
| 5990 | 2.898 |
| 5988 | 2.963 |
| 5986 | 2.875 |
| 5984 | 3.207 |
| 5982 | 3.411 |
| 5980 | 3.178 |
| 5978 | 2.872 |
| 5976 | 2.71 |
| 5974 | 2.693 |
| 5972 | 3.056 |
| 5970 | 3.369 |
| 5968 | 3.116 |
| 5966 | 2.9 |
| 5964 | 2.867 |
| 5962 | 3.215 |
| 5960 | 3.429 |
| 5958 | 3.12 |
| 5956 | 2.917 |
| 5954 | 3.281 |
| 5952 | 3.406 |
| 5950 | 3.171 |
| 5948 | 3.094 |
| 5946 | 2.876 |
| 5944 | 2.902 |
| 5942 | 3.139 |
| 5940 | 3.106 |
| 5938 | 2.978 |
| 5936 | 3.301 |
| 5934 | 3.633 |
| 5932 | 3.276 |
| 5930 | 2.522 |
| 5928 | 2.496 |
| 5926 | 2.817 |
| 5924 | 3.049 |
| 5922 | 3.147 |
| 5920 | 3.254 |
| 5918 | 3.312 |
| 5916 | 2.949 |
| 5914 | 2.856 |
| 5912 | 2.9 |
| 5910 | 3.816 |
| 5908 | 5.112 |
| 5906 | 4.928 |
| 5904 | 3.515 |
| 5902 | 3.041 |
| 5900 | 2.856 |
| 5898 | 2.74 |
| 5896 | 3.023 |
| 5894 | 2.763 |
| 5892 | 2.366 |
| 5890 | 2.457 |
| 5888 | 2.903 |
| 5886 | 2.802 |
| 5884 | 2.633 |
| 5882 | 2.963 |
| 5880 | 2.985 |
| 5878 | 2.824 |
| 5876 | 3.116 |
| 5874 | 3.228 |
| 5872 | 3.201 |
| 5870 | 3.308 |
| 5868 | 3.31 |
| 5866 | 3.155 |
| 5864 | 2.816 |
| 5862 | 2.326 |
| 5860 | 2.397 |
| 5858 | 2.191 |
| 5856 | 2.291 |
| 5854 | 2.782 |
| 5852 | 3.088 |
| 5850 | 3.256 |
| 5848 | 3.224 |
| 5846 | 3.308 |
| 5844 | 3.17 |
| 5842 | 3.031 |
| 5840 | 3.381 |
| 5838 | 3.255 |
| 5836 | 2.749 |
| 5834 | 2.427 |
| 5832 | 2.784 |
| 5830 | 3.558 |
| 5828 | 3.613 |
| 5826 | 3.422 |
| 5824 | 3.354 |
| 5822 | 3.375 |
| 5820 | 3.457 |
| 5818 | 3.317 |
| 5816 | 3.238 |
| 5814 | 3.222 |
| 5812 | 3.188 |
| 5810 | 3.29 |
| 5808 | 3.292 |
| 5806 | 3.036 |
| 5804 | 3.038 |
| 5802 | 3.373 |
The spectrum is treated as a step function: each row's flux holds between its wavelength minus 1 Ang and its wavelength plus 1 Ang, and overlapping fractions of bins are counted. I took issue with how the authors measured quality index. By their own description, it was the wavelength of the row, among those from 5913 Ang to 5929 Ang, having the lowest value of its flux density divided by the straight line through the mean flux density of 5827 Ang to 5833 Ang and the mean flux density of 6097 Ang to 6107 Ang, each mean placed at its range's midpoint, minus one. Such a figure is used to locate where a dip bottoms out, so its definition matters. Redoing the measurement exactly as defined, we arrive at 5928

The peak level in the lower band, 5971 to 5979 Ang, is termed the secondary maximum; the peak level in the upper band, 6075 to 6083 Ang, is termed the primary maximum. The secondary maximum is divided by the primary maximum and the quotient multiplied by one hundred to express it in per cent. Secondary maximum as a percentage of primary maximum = 92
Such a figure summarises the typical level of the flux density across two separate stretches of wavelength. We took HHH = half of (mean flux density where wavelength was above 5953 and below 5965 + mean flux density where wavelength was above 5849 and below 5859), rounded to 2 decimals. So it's 2.93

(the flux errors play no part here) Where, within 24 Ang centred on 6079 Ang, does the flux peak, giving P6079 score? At 6072 Ang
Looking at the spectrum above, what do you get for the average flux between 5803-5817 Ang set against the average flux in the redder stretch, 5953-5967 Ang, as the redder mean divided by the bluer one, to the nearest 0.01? 0.97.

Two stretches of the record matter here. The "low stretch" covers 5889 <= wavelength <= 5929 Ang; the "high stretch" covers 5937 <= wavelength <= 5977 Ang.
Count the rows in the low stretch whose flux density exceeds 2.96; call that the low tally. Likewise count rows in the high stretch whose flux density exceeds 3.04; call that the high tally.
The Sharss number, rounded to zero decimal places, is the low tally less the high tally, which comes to -2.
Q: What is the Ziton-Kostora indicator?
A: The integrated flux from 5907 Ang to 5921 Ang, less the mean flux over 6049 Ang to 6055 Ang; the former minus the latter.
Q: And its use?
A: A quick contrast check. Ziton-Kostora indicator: 46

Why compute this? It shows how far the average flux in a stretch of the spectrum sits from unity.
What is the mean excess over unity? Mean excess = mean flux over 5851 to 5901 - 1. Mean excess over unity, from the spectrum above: 1.82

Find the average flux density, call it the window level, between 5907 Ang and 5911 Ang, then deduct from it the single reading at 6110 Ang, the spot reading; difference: 1.7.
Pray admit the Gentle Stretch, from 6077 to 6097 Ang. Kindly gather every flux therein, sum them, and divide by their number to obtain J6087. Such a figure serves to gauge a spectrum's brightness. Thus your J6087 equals 3.05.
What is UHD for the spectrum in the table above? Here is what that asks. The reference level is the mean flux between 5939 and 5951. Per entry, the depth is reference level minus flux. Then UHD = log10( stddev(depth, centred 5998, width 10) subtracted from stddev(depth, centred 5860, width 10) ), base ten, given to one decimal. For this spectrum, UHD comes -1.0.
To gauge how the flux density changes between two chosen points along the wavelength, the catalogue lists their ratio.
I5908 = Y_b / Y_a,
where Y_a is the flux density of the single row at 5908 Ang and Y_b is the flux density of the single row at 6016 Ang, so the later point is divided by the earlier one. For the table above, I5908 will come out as 0.57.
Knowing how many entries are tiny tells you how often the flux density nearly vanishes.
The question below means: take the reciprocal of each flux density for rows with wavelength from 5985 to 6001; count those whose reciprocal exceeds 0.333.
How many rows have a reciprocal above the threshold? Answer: 7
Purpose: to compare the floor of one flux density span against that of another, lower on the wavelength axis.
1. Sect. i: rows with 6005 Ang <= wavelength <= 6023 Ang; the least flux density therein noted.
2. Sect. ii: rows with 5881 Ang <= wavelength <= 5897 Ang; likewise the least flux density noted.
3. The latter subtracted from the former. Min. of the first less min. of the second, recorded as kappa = 0.40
